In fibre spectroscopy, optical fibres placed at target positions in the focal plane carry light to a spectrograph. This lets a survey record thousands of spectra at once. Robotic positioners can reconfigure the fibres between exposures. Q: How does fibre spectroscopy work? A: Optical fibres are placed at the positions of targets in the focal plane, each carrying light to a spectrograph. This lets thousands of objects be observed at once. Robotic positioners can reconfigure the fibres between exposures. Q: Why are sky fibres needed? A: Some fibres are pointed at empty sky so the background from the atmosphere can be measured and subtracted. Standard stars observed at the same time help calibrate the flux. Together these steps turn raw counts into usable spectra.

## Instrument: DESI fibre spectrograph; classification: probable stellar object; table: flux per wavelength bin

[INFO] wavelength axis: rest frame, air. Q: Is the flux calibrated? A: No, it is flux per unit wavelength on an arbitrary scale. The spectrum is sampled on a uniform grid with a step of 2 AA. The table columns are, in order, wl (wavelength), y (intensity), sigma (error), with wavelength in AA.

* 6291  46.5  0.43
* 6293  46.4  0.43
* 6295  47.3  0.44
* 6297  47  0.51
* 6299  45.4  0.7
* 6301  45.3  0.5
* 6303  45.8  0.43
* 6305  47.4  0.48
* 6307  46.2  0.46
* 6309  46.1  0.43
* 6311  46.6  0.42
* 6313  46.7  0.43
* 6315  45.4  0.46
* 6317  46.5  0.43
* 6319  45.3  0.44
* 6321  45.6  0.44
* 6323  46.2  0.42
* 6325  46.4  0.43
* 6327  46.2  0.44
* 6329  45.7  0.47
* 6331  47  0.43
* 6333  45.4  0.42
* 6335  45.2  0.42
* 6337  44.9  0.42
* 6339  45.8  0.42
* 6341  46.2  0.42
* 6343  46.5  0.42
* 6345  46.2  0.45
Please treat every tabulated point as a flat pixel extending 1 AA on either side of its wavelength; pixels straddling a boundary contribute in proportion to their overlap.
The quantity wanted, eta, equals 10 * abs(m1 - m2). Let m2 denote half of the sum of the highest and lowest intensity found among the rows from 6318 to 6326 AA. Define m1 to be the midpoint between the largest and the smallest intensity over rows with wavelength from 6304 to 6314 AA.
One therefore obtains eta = 9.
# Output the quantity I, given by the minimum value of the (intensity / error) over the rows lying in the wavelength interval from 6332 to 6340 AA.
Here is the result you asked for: 107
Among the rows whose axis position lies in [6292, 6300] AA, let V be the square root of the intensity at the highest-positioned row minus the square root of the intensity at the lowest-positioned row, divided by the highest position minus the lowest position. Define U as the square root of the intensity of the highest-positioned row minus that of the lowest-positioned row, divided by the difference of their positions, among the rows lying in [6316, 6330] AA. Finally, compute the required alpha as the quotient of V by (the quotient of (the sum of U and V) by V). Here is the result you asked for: -0.009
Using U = -0.005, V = -0.012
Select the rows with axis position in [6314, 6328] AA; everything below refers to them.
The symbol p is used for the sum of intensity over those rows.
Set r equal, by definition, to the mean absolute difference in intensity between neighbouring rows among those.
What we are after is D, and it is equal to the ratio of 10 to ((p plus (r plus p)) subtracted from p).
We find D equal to -0.031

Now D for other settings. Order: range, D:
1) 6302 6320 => -0.024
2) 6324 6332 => -0.054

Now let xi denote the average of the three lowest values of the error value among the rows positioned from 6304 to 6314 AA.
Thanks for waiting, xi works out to 0.427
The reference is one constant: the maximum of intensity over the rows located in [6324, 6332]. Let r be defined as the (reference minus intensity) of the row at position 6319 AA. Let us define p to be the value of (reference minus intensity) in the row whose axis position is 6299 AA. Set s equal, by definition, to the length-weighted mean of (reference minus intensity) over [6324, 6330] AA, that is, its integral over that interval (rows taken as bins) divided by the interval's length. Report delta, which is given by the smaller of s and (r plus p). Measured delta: 0.90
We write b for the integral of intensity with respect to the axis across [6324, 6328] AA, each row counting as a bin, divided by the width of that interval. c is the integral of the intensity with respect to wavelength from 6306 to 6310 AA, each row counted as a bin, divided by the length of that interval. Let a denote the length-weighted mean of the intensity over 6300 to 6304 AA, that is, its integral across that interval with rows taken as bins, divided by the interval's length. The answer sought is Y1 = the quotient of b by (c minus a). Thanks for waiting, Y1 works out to 77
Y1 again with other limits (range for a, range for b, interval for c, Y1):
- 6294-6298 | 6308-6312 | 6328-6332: -58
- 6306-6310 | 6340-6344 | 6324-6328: 309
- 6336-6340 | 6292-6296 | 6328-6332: 47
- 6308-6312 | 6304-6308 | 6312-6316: -156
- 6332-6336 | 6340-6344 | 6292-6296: 30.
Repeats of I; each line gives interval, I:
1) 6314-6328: 99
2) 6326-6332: 97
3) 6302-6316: 99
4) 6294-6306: 65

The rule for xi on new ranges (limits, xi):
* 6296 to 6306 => 0.470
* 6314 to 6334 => 0.423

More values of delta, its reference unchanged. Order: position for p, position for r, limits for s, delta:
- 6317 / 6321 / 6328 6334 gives 0.97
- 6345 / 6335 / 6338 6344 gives 0.83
